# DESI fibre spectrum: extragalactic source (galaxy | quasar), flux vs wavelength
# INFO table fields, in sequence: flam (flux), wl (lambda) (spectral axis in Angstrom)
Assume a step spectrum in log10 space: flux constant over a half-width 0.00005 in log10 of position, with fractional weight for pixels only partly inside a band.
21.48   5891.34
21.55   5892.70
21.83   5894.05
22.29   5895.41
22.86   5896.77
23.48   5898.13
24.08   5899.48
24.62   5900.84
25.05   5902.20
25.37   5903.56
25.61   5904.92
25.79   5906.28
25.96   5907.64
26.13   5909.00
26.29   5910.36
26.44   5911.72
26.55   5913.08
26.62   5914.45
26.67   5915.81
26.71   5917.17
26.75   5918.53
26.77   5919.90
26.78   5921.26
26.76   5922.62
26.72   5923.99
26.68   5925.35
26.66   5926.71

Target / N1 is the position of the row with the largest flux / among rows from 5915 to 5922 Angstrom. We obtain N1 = 5921.26 Angstrom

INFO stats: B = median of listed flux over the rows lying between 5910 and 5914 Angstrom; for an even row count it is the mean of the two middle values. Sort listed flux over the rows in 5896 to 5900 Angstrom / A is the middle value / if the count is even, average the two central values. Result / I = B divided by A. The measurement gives 1.13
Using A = 23.5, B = 26.44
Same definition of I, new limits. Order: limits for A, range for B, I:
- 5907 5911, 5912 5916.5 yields 1.02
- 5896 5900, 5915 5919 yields 1.14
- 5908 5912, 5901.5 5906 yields 0.97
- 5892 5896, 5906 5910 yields 1.19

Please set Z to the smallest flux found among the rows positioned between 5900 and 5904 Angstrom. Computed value 24.62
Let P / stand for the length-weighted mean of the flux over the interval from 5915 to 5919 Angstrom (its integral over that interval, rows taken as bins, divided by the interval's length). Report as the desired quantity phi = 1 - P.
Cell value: -25.8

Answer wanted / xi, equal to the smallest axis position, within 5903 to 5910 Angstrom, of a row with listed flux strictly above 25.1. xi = 5903.56 Angstrom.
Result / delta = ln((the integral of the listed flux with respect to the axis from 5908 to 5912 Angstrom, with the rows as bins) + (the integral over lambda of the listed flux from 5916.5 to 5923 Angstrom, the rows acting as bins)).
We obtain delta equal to 5.63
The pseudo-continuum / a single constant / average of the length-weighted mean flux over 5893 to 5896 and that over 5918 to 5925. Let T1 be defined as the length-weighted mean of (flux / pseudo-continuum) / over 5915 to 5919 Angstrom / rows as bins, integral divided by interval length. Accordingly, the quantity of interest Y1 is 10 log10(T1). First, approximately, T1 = 1.10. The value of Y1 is 0.4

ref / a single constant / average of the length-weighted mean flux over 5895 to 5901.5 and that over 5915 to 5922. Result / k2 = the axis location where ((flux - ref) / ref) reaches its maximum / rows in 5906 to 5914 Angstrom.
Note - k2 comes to 5913.08 Angstrom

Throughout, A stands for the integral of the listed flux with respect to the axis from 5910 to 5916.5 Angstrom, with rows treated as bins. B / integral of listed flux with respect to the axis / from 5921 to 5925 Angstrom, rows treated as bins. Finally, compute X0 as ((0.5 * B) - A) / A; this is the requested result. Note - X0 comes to -0.69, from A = 172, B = 107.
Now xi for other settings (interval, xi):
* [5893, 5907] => 5903.56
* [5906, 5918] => 5906.28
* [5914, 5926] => 5914.45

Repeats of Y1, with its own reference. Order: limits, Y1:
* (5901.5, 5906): 0.2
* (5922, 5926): 0.4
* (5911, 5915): 0.4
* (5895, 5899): -0.3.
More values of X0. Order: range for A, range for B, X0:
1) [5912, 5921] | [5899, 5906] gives -0.64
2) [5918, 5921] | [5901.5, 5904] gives -0.61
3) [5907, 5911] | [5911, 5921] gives 0.27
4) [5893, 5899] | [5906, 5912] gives -0.42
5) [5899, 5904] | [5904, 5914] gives 0.05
